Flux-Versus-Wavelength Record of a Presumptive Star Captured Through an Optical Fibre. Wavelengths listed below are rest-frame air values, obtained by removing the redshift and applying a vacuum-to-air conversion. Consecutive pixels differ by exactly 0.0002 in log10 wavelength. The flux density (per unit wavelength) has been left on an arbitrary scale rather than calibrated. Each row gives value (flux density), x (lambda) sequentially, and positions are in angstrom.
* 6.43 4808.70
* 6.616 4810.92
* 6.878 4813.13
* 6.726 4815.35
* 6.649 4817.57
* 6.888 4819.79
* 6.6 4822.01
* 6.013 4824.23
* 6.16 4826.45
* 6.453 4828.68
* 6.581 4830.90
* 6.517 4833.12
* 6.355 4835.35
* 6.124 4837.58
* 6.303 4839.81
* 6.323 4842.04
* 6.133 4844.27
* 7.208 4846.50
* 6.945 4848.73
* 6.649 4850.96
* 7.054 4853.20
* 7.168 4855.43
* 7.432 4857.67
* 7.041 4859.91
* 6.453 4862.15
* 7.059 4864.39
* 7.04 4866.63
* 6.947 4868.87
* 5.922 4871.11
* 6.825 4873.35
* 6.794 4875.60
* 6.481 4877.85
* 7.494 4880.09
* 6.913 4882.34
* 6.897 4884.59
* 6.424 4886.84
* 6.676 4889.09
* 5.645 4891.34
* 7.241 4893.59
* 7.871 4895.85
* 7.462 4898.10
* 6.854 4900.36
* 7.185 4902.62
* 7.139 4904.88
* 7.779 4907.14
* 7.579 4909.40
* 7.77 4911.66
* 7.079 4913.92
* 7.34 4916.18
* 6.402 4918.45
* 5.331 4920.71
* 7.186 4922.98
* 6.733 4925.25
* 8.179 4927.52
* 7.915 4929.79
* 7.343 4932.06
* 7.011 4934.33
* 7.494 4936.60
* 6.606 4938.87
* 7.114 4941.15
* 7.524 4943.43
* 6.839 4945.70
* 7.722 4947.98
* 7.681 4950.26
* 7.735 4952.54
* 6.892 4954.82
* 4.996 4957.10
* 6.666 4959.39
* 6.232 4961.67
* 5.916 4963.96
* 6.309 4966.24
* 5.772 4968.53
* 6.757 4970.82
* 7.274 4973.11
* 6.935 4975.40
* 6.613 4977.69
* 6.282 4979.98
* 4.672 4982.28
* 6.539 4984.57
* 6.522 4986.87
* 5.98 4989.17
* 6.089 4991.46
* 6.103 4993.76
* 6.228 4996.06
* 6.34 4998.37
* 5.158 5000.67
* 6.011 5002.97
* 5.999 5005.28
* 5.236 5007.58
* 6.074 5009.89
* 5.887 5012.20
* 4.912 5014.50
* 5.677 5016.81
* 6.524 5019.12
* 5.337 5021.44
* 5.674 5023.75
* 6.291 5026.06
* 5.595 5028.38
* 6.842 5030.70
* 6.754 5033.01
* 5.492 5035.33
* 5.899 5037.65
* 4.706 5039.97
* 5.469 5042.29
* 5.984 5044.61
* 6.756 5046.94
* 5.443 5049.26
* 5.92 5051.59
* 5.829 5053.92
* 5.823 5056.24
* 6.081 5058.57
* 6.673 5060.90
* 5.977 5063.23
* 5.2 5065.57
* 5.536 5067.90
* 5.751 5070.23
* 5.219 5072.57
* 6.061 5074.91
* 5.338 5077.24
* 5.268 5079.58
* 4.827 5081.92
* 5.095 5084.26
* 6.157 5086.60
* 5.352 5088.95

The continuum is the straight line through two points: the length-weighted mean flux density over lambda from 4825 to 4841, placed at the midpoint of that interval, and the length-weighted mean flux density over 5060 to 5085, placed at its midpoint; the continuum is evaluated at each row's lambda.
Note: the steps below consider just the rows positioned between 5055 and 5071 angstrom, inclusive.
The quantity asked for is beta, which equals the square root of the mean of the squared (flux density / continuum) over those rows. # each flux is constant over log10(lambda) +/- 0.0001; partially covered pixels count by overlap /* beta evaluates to 1.06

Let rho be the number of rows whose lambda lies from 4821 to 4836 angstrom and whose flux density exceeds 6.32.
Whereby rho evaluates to 5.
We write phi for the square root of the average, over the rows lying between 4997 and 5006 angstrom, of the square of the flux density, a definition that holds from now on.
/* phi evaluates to 5.9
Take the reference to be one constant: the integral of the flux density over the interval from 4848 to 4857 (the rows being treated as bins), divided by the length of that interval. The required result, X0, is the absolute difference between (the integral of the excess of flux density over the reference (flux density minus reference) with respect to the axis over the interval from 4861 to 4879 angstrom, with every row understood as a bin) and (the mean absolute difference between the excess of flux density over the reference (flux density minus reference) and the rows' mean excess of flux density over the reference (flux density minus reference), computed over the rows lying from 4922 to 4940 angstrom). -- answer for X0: 6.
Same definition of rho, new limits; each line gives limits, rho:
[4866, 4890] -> 10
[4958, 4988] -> 7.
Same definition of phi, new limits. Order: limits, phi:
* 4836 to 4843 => 6.3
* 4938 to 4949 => 7.2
